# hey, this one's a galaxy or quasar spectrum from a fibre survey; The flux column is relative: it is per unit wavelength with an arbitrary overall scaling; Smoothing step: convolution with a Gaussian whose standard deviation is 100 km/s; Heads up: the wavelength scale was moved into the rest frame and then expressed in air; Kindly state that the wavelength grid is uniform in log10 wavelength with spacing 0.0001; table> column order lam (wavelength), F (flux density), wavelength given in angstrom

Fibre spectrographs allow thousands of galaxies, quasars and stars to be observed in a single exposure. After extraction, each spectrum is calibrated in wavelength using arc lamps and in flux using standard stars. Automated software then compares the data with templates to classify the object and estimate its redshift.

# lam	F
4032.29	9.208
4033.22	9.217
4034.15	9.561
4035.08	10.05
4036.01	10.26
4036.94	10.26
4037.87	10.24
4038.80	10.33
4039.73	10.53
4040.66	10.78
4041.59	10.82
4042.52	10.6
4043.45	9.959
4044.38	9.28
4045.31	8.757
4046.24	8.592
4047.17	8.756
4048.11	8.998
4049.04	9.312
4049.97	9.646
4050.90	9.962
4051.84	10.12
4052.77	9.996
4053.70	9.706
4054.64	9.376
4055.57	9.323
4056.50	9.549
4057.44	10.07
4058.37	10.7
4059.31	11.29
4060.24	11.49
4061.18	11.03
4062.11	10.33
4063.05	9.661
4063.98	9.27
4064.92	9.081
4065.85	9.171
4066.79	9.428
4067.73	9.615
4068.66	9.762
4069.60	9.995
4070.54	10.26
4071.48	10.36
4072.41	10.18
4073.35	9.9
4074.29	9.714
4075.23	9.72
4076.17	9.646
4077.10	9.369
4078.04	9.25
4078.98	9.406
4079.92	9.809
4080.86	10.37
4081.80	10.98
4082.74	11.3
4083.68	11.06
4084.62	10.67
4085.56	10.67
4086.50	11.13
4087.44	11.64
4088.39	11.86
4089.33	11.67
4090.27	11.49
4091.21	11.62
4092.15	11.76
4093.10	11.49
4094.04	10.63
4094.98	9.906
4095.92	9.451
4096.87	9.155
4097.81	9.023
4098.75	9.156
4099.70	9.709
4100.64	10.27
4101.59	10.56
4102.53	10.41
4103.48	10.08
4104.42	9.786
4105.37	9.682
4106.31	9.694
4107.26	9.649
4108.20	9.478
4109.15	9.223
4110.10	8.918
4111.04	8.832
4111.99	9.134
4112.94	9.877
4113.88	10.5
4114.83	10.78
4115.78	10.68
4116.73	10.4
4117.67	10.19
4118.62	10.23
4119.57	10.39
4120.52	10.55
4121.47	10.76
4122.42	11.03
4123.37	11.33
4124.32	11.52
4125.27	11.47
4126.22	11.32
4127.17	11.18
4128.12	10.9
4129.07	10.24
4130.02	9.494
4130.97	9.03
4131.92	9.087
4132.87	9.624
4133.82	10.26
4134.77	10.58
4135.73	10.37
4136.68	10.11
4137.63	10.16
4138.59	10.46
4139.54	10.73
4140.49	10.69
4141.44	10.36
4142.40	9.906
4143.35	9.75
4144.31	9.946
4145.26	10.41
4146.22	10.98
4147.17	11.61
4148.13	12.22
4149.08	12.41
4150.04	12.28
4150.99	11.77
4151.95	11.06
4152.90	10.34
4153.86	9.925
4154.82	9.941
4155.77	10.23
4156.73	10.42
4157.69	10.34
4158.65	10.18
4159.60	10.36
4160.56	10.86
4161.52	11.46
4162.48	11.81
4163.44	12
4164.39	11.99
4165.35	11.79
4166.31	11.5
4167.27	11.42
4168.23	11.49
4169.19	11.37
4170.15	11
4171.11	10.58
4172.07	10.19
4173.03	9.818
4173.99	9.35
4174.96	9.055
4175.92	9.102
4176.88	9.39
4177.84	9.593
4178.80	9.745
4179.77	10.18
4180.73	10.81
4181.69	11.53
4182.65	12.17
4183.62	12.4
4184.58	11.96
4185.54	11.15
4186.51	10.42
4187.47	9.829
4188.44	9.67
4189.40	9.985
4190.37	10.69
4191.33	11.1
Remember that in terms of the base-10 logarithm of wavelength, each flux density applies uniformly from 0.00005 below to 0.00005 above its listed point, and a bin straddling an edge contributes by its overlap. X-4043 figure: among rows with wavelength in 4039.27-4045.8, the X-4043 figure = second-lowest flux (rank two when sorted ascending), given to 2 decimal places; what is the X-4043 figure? 9.28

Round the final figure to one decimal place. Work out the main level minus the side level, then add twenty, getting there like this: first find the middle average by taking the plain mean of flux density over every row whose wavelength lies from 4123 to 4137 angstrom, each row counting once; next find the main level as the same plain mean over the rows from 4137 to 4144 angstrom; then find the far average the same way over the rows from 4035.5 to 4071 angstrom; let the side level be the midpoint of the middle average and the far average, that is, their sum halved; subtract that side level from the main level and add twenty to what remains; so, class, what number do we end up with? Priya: 20.1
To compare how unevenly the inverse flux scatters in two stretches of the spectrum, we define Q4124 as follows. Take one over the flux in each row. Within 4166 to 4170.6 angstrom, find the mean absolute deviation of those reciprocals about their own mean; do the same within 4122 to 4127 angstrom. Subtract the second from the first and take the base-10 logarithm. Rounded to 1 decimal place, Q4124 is -3.9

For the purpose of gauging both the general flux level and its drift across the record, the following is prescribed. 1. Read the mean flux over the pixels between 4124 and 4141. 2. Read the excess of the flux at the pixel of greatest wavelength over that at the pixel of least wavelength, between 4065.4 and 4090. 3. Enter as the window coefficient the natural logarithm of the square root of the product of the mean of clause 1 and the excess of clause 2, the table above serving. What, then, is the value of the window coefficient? 1.6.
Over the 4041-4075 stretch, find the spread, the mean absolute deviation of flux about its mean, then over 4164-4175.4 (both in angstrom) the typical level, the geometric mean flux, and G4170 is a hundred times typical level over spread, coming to 1962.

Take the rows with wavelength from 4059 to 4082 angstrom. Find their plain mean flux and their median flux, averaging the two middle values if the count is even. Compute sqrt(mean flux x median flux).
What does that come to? 9.9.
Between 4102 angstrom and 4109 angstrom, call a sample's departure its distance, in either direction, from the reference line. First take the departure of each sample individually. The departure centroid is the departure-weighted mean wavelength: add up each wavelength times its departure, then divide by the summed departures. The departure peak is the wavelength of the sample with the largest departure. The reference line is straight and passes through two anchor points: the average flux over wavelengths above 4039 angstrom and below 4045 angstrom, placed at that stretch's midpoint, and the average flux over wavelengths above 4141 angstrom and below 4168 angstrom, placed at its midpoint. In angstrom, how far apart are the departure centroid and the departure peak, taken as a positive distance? 2.2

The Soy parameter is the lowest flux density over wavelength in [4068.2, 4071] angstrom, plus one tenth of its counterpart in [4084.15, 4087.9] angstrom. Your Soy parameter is 10.8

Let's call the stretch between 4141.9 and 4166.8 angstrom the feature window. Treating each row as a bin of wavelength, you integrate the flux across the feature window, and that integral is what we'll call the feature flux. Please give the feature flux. 273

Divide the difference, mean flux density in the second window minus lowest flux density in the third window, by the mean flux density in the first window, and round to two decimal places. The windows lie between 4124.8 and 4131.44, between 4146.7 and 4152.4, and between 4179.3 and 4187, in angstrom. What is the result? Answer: 0.16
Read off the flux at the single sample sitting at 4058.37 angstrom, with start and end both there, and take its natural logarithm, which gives 2.37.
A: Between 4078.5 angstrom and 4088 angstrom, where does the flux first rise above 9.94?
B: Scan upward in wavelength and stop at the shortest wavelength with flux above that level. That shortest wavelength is 4080.86 angstrom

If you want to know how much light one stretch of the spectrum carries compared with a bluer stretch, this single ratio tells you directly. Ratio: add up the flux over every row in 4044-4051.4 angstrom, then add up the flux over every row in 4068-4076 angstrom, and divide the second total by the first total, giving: 1.09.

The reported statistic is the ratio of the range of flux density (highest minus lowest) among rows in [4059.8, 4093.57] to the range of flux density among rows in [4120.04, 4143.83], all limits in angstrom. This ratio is 1.1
